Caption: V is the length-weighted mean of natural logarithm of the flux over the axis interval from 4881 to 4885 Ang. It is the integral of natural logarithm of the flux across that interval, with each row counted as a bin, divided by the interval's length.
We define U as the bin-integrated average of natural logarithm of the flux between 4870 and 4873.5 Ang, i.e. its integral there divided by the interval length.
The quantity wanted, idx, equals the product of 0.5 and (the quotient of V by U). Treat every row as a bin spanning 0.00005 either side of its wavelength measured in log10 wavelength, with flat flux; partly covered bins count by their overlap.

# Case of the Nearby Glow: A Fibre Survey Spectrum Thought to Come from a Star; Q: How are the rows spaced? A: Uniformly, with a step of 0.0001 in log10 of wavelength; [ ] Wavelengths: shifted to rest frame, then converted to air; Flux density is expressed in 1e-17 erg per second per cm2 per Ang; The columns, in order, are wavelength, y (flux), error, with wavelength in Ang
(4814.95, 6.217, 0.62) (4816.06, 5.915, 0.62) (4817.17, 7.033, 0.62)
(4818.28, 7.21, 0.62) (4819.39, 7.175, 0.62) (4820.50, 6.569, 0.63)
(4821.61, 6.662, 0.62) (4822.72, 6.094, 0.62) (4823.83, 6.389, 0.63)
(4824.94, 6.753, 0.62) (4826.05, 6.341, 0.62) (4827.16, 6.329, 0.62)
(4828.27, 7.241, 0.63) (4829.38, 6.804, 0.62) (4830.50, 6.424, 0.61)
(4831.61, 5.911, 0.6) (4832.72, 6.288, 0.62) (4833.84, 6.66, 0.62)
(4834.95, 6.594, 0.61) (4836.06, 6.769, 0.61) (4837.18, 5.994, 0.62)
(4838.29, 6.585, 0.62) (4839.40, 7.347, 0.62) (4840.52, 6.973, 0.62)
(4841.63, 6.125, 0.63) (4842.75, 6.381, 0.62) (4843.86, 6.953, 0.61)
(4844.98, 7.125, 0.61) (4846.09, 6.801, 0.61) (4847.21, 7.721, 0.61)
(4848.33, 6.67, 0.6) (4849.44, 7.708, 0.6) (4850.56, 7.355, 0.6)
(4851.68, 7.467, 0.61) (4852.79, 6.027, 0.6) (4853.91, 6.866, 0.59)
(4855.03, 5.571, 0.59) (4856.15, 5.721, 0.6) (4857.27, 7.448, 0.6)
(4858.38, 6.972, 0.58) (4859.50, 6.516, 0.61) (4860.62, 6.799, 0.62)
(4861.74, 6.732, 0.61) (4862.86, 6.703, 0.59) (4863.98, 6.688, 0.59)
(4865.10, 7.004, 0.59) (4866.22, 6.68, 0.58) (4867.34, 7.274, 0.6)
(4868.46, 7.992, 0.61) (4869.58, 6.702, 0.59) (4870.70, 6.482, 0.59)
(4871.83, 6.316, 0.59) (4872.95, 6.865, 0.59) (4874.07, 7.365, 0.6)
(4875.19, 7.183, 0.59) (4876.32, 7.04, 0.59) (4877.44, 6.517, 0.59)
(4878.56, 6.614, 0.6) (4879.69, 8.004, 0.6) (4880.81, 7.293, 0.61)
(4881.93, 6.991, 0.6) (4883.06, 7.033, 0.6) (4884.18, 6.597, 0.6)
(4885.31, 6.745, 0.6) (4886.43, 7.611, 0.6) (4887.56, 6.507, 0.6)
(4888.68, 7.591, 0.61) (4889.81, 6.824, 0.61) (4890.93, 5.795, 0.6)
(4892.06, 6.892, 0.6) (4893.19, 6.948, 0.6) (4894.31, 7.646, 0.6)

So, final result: 0.514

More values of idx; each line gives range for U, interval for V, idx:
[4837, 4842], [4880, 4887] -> 0.515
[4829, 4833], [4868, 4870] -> 0.540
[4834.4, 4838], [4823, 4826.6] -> 0.501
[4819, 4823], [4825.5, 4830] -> 0.501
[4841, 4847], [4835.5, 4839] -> 0.491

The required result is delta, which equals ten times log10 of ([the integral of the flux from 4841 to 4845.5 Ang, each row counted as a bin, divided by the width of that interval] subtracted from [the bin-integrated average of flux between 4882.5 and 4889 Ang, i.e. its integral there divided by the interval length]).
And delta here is -4.6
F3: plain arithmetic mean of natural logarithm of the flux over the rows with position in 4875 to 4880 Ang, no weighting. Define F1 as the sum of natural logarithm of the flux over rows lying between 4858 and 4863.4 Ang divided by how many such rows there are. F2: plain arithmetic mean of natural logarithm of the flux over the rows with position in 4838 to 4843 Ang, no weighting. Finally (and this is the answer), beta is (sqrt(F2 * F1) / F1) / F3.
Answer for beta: 0.510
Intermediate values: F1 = 1.91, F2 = 1.90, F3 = 1.95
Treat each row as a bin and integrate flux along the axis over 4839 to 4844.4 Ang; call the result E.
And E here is 36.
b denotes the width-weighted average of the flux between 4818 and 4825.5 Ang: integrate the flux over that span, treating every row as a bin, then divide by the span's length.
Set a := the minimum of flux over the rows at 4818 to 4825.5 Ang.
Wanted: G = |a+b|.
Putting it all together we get 12.8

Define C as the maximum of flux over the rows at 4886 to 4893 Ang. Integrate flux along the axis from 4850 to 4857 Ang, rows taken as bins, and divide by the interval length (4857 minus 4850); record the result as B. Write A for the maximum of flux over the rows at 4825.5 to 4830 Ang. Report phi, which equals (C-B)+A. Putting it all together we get 8.3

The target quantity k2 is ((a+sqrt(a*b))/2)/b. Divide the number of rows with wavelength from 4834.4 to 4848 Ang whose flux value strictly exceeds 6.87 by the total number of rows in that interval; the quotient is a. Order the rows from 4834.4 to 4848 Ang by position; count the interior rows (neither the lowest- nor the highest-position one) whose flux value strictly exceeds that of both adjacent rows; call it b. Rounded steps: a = 0.417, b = 3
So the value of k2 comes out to 0.26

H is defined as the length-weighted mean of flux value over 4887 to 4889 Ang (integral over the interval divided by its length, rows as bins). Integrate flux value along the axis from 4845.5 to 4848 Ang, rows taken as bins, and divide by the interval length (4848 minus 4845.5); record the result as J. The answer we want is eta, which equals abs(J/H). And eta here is 1.028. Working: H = 7.00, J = 7.2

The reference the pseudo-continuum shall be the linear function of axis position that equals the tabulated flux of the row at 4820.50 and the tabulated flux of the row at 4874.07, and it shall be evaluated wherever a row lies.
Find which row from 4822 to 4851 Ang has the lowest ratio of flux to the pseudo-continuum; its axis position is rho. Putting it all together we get 4831.61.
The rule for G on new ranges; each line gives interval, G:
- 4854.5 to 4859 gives 12.0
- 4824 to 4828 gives 12.9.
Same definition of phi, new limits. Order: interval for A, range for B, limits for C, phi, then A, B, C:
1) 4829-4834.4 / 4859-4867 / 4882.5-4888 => 7.7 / 6.804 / 6.75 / 7.611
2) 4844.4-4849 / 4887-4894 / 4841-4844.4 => 7.9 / 7.721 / 6.80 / 6.953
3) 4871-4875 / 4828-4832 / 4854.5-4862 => 8.2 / 7.365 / 6.57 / 7.448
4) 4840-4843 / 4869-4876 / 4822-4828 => 6.9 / 6.973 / 6.82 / 6.753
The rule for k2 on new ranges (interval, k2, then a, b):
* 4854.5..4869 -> 0.24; 0.385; 3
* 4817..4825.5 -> 0.31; 0.375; 2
